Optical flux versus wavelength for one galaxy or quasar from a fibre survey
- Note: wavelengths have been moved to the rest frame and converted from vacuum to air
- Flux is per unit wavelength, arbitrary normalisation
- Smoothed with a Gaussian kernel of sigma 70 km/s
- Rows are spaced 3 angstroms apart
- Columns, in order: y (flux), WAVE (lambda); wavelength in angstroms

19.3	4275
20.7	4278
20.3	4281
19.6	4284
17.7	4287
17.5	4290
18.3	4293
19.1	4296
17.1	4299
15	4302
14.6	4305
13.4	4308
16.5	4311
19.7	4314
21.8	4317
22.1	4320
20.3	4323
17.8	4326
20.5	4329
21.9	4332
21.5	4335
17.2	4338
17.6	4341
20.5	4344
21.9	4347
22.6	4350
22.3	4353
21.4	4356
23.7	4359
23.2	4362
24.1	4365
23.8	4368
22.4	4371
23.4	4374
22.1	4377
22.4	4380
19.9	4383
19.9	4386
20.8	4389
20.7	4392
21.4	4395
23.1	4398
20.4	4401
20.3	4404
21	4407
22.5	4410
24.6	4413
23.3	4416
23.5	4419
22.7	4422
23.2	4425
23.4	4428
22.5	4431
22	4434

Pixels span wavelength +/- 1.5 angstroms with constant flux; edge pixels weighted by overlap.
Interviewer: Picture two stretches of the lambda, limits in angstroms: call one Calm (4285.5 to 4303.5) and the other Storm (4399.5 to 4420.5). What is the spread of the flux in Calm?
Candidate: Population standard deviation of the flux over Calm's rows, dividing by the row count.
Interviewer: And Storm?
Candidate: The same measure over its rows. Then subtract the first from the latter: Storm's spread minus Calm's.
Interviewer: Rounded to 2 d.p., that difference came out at 0.29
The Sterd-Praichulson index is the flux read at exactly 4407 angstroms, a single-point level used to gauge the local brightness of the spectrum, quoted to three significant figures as 21.0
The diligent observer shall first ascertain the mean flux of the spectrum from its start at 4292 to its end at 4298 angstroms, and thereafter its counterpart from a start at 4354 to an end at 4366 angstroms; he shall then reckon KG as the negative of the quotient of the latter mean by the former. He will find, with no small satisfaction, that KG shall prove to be -1.24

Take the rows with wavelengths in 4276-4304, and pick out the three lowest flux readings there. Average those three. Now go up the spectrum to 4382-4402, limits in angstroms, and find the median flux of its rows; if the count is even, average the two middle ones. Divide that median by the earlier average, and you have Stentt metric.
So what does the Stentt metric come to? 1.25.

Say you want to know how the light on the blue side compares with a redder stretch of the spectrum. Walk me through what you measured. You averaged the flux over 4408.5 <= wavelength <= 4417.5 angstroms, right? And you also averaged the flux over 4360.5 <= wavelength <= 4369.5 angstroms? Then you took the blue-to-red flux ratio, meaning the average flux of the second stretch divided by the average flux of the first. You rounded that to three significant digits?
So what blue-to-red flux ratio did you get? 1.01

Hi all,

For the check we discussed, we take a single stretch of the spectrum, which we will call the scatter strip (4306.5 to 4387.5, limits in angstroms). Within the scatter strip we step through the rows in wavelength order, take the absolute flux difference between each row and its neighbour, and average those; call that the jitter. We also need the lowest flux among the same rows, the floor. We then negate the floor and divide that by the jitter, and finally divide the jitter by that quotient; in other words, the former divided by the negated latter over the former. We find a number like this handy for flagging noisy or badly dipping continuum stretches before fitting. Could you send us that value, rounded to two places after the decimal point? -0.17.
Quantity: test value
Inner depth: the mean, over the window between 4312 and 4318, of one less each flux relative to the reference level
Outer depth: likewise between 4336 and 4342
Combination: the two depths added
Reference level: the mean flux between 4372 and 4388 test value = 0.2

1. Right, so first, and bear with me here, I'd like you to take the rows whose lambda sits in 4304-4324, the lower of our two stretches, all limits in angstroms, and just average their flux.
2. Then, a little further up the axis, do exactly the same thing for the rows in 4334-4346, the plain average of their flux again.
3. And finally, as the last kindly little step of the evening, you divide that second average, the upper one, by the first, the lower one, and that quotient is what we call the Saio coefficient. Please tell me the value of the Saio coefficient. 1.05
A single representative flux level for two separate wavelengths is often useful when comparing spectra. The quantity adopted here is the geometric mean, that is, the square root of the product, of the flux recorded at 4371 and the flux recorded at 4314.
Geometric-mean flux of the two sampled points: 21.0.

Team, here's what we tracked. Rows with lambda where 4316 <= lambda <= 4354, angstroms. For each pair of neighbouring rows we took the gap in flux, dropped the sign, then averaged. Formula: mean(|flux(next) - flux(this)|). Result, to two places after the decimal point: 1.59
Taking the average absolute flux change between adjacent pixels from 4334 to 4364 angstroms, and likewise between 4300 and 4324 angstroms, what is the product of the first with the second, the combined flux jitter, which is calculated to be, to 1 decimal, 2.6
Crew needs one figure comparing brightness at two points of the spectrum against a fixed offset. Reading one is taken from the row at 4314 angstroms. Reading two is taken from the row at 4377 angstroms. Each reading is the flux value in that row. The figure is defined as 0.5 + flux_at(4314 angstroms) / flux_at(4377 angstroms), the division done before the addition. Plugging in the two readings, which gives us 1.39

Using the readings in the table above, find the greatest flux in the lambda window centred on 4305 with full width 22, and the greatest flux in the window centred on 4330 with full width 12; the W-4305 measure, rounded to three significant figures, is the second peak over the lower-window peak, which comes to 1.11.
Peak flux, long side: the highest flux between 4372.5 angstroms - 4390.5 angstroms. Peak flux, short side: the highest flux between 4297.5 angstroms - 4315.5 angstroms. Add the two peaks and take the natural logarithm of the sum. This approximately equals 3.76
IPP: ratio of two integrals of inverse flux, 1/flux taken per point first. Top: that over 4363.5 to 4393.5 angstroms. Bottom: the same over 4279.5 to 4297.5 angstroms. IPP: 1.4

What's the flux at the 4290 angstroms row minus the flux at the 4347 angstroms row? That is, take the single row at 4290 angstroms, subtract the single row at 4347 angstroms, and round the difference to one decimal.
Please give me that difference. -4.4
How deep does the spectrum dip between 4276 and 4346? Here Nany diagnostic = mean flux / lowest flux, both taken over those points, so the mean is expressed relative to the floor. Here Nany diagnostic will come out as 1.40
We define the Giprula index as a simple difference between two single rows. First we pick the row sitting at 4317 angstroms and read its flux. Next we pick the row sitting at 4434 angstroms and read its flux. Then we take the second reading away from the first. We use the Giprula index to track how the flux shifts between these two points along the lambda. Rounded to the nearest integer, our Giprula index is 0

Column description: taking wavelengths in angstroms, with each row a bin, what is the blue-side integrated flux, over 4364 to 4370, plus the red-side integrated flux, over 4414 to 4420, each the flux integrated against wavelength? 284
